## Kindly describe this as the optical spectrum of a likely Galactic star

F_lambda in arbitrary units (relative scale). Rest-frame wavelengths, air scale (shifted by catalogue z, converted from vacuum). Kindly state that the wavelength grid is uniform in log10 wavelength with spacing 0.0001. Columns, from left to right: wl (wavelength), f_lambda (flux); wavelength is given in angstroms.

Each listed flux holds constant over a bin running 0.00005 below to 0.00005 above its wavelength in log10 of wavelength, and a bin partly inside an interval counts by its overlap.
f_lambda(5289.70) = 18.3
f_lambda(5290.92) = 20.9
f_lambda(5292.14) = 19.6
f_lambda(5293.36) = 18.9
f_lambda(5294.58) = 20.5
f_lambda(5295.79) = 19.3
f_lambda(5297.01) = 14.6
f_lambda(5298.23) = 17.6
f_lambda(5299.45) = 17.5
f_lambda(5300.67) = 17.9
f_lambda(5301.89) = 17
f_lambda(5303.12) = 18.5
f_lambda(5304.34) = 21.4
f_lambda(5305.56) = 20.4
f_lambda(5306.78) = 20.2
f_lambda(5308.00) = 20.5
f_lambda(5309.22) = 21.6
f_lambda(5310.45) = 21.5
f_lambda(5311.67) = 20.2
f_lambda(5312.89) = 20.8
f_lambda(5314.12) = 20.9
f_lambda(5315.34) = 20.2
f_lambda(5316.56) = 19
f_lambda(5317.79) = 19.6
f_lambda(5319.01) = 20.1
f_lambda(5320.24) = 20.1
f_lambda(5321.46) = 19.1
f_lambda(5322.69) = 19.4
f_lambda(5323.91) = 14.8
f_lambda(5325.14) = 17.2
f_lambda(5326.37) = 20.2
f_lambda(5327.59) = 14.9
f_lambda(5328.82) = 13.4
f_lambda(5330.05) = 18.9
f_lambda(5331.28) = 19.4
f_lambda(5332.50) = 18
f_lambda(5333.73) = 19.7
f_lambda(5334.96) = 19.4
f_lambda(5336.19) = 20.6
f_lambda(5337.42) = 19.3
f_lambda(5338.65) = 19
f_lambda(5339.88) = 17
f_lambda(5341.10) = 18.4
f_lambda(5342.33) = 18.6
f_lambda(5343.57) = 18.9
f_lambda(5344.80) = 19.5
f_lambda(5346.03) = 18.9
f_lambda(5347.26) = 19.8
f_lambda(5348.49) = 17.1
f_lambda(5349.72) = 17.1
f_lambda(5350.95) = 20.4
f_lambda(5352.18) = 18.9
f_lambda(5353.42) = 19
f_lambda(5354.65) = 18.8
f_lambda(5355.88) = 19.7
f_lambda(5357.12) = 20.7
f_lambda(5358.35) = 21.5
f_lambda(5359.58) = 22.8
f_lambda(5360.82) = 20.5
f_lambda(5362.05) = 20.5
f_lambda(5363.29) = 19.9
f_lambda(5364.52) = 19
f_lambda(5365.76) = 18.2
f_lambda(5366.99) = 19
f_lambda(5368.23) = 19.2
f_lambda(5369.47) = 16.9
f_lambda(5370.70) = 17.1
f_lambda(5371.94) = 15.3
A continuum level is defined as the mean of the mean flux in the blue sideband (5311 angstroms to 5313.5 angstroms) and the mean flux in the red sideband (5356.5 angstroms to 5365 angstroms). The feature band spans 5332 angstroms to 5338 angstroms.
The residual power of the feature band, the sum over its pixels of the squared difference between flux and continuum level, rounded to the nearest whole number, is 11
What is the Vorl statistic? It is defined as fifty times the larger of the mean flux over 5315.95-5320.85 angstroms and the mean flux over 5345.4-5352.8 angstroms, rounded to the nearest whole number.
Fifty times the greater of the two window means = 985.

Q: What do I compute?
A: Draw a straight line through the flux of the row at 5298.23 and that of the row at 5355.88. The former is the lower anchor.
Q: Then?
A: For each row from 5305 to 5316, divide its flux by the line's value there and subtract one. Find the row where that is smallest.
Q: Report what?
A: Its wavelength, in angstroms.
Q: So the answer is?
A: 5315.34 angstroms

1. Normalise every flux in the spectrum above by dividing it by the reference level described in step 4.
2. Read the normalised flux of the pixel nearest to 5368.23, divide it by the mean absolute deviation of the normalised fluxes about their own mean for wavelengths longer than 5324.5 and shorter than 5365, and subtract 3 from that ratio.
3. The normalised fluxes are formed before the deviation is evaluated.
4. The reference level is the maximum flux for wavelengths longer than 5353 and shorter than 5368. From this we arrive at 13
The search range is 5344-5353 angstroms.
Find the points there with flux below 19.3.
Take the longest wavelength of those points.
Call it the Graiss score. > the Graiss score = 5352.18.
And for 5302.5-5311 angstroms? 5303.12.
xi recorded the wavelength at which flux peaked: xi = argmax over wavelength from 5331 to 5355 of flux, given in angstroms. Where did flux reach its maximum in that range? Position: 5336.19 angstroms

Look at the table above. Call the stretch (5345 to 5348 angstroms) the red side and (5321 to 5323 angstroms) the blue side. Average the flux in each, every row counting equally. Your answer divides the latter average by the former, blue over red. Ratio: 0.99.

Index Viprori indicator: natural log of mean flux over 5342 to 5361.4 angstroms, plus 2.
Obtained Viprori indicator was 4.97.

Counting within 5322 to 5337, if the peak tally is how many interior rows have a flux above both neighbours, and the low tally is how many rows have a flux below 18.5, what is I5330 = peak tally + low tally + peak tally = 11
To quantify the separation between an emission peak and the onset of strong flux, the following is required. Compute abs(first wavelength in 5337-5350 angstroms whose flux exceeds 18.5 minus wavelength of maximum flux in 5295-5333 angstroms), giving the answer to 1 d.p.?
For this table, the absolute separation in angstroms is 28.2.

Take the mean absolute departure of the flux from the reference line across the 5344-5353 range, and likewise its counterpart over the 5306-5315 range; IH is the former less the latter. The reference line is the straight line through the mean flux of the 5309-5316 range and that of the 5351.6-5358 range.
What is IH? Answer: 0.6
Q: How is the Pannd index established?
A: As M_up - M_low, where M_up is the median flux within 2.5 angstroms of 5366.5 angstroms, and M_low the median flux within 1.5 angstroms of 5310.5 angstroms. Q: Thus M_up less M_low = -2.50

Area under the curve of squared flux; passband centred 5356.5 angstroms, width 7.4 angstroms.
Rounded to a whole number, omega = 3100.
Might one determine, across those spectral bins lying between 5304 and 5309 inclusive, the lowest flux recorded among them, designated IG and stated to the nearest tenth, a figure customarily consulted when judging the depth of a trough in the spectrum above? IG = 20.2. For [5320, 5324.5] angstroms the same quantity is 14.8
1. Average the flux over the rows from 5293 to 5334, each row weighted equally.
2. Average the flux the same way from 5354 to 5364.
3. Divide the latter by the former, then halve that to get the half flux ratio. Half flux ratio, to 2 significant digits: 0.54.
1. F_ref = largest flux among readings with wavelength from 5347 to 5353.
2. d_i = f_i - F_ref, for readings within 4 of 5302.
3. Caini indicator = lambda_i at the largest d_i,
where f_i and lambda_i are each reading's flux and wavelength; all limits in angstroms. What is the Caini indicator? 5304.34 angstroms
